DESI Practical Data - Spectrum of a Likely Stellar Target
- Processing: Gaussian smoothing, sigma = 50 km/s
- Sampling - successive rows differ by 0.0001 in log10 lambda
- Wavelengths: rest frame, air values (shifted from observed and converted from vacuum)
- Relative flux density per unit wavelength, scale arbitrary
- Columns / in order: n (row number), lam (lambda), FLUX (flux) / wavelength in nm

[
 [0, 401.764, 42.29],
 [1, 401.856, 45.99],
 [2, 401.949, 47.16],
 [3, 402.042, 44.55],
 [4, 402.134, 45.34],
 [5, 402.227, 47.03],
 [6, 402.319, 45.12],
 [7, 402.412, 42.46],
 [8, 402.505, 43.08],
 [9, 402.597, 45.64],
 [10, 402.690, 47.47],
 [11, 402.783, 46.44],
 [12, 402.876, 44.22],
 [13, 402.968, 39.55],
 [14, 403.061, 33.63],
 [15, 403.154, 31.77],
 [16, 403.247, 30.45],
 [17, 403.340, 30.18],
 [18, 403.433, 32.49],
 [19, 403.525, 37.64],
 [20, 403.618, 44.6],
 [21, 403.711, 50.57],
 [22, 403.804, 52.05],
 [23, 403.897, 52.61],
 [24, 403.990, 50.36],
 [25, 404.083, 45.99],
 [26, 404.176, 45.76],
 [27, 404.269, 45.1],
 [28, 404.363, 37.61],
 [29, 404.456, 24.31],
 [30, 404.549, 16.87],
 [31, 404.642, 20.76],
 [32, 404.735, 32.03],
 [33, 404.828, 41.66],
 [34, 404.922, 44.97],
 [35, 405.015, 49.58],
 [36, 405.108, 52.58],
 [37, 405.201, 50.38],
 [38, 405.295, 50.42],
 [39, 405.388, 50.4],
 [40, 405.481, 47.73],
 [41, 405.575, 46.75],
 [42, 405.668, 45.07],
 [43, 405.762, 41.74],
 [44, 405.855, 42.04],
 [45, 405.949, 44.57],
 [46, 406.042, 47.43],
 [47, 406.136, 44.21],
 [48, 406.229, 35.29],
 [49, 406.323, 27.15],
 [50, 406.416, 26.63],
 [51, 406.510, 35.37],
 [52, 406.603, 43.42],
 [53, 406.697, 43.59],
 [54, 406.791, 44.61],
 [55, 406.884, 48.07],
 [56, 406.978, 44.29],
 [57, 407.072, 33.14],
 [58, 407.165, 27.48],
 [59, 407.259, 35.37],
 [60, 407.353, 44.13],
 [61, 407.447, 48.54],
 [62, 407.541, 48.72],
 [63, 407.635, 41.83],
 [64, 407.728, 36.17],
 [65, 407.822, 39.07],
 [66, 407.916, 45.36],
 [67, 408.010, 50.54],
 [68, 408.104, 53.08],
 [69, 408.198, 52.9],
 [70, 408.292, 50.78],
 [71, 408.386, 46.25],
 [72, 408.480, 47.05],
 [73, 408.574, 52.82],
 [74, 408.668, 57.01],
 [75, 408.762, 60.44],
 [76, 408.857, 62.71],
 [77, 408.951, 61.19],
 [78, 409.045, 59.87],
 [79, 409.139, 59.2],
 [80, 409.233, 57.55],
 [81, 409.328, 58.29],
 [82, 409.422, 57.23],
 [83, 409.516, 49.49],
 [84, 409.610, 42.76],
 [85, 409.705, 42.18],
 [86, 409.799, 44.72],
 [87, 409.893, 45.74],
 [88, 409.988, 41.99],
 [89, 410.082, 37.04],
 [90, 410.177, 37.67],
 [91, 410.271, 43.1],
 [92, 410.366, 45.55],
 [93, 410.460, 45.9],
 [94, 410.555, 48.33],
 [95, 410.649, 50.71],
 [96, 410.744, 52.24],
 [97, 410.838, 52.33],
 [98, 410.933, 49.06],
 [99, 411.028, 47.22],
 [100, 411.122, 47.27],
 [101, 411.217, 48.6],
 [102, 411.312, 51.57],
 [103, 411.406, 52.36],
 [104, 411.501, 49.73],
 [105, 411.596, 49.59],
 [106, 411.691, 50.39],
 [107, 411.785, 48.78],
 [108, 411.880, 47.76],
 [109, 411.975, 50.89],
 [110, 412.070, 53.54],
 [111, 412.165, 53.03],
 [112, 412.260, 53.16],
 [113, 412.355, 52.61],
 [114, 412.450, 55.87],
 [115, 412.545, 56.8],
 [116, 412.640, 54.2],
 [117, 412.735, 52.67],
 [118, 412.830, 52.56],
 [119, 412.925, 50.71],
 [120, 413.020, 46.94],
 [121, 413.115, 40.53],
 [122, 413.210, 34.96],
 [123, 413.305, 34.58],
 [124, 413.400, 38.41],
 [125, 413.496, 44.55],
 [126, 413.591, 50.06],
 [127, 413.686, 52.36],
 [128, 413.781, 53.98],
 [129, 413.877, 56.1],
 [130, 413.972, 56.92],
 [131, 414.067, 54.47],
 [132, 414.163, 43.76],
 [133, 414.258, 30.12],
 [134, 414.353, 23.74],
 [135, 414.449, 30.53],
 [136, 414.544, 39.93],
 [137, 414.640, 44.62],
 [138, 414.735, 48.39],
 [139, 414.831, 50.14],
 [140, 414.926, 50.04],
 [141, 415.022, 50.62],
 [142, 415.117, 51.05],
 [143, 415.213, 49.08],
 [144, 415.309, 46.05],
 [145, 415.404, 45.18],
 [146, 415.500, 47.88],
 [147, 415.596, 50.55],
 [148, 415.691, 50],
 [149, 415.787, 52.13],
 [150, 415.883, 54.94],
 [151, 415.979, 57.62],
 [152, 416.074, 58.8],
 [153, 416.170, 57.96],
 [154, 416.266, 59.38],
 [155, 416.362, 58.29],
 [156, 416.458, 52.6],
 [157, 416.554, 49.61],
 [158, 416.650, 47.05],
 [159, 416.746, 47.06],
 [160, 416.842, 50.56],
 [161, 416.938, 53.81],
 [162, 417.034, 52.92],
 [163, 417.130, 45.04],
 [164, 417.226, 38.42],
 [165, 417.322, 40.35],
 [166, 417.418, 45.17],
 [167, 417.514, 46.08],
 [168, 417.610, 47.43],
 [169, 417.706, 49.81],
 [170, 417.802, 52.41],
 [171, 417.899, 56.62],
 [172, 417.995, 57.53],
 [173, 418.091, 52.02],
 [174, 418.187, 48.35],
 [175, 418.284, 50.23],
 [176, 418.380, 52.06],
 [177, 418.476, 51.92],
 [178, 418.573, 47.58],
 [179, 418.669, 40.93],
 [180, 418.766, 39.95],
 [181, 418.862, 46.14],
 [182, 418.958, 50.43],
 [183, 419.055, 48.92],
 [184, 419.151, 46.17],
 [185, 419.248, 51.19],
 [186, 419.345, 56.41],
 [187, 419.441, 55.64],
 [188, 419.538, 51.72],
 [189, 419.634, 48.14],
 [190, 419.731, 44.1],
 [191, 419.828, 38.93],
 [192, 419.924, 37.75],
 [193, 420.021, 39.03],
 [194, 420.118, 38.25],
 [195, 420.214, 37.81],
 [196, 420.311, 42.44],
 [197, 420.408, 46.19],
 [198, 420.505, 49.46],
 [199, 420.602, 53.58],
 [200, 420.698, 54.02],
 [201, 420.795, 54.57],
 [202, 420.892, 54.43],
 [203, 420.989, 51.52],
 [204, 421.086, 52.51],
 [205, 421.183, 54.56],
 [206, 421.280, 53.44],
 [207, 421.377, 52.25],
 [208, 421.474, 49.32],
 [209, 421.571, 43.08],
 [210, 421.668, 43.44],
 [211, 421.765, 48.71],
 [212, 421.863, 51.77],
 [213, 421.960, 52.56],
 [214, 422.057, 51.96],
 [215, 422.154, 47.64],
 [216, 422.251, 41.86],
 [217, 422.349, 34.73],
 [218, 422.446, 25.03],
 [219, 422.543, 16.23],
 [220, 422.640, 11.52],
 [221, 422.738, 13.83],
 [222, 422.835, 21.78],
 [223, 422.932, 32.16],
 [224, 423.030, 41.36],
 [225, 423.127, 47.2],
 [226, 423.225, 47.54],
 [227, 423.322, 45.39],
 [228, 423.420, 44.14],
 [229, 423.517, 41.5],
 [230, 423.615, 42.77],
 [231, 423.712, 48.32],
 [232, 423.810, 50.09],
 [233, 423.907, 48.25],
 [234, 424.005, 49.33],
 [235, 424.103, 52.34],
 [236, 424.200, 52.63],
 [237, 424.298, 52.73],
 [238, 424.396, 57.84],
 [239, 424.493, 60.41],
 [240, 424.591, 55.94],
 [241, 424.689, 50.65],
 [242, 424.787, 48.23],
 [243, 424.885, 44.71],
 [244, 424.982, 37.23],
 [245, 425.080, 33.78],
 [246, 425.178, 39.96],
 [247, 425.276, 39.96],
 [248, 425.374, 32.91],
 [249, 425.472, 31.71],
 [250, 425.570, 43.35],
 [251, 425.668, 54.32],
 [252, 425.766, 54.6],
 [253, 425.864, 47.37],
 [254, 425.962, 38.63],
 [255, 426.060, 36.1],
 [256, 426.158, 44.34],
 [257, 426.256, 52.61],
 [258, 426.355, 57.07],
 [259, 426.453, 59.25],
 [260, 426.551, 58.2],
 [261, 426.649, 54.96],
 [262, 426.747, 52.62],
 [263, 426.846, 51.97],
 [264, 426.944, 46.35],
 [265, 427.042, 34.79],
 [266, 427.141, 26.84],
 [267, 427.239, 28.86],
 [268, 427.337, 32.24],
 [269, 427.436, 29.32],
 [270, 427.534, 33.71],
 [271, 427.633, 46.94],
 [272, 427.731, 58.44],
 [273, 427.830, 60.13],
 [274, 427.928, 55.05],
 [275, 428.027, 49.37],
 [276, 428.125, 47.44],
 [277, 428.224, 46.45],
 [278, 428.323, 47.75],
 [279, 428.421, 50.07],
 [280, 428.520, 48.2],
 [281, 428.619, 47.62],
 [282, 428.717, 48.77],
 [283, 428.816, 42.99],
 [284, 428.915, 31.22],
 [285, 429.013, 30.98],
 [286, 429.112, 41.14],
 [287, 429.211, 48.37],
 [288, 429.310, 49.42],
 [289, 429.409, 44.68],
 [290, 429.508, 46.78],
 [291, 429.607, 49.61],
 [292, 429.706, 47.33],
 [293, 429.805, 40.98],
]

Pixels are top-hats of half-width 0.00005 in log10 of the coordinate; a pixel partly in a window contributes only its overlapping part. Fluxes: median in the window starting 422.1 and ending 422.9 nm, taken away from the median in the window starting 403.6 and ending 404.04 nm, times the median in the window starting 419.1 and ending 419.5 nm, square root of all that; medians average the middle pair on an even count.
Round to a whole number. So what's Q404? 38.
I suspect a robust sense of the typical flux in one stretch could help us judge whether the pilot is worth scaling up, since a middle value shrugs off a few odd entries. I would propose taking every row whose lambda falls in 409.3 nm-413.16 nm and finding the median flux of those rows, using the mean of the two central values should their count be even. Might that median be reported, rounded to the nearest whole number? 50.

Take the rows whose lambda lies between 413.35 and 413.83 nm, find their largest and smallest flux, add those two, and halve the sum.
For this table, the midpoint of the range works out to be 46.2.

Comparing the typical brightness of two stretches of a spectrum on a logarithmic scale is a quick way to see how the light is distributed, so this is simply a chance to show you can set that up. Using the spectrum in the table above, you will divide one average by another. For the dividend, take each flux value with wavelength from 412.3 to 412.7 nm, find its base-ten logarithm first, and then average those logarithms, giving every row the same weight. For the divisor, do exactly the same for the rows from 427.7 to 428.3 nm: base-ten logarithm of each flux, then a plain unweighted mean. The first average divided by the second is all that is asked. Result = 1.01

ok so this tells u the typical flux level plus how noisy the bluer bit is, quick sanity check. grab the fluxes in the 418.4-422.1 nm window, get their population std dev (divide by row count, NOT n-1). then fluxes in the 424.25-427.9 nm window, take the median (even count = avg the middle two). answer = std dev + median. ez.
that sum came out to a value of 52.5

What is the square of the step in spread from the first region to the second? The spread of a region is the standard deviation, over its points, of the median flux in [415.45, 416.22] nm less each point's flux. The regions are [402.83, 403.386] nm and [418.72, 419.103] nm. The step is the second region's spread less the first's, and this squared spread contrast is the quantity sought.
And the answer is 1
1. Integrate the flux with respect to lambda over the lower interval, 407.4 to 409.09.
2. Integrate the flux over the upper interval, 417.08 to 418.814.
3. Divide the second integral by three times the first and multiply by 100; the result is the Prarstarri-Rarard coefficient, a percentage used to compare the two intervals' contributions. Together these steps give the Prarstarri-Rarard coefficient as 32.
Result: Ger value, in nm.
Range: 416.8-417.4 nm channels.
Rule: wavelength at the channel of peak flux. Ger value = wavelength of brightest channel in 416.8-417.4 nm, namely 416.938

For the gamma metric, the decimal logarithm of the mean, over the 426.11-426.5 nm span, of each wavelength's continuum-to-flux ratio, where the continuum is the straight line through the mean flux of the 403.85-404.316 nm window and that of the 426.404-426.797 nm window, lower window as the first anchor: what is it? 0.03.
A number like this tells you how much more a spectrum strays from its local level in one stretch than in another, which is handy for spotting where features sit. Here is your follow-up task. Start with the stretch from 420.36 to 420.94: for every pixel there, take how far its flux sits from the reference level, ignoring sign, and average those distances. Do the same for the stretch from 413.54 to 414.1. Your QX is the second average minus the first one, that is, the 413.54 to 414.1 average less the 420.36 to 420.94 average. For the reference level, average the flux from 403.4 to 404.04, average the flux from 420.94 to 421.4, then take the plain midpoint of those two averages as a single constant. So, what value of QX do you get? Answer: 1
